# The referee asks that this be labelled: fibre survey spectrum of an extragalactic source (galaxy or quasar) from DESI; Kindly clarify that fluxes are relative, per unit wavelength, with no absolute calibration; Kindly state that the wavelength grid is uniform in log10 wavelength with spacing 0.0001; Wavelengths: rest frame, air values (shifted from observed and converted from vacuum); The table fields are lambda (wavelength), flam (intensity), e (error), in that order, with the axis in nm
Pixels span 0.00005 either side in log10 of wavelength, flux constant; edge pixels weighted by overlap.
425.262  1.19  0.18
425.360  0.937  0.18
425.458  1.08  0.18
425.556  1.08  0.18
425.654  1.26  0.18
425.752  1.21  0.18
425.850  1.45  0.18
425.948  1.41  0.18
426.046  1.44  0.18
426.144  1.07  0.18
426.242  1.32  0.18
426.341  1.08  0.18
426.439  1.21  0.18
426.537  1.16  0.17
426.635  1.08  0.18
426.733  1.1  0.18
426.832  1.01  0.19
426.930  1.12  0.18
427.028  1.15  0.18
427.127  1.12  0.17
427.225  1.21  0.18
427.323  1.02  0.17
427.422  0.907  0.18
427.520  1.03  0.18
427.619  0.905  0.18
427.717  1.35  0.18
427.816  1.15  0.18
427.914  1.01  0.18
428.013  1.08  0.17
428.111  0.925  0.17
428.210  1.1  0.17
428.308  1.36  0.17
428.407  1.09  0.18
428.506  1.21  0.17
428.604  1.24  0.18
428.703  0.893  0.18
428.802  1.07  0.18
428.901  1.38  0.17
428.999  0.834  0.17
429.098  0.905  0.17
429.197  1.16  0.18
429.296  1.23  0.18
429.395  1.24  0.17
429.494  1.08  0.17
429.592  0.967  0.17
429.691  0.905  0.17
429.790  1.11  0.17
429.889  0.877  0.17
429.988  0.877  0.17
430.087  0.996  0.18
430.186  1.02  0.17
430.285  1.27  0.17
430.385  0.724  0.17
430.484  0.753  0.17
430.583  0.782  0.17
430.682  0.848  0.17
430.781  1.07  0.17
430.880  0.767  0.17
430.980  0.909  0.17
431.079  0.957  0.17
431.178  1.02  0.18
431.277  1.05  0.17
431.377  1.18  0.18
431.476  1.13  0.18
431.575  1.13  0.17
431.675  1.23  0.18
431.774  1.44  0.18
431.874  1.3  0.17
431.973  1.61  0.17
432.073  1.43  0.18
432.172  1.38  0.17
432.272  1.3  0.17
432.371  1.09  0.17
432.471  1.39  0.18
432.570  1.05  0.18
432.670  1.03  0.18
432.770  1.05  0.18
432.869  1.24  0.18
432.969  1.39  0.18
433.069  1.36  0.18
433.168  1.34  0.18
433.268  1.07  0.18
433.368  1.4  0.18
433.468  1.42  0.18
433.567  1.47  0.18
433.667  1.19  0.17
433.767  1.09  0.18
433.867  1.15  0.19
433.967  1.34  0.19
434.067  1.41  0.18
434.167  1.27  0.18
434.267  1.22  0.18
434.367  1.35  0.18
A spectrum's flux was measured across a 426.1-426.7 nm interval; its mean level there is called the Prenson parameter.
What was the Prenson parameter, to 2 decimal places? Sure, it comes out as 1.15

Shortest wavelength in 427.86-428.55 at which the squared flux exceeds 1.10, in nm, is 428.013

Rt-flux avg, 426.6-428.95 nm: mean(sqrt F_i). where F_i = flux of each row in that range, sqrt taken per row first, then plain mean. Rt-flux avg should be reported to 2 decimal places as 1.05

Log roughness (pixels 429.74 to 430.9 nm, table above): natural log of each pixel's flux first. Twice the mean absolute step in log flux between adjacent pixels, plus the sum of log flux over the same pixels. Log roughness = -1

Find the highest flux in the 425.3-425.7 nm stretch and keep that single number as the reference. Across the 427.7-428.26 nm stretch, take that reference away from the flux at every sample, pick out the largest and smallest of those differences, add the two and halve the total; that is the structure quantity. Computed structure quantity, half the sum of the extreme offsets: -0.12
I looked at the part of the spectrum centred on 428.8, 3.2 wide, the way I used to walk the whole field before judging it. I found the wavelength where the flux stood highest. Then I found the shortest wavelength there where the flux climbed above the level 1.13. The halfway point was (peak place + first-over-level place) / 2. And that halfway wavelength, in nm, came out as 428.06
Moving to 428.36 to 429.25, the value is 428.70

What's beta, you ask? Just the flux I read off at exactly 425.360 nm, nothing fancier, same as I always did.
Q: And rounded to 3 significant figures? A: 0.937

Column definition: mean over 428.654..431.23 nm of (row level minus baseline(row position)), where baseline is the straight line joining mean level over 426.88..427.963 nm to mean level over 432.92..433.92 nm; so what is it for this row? -0.19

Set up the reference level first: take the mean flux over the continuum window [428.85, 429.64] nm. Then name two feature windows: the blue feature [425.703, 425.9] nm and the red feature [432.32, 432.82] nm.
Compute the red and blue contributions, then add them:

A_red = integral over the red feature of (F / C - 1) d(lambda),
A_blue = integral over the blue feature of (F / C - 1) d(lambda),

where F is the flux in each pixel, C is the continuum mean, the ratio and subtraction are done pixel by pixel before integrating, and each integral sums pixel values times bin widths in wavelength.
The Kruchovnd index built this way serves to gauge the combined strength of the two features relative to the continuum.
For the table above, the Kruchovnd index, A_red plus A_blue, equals 0.051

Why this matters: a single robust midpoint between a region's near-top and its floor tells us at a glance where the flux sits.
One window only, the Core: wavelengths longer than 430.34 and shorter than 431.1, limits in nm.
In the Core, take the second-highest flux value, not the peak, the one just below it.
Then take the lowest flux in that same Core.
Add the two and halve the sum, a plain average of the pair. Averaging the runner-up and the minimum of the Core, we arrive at 0.84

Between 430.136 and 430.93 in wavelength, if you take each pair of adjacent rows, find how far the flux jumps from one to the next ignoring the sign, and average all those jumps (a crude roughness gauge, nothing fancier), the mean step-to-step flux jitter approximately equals 0.21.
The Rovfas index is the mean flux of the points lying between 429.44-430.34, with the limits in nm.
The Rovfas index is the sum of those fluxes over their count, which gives 1.01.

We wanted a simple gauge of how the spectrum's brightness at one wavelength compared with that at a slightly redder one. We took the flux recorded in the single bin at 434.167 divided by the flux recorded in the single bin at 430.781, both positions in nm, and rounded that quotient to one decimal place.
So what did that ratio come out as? 1.2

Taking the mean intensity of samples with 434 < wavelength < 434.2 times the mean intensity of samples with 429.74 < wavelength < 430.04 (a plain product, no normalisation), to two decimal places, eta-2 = 1.28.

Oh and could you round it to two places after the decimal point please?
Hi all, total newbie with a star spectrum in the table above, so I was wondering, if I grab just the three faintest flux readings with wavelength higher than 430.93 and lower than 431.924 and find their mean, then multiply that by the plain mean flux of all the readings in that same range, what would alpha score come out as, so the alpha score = 1.09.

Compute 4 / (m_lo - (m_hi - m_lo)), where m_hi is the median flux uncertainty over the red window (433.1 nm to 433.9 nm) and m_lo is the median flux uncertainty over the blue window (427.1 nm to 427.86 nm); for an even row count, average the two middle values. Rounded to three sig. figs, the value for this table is 22.2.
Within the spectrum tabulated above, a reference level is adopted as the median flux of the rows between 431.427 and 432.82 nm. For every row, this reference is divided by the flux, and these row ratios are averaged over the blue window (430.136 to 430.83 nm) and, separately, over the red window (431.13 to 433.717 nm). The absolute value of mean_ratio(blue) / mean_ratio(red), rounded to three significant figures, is 1.39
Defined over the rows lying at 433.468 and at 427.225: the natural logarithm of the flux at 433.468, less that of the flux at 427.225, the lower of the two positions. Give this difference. 0.16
